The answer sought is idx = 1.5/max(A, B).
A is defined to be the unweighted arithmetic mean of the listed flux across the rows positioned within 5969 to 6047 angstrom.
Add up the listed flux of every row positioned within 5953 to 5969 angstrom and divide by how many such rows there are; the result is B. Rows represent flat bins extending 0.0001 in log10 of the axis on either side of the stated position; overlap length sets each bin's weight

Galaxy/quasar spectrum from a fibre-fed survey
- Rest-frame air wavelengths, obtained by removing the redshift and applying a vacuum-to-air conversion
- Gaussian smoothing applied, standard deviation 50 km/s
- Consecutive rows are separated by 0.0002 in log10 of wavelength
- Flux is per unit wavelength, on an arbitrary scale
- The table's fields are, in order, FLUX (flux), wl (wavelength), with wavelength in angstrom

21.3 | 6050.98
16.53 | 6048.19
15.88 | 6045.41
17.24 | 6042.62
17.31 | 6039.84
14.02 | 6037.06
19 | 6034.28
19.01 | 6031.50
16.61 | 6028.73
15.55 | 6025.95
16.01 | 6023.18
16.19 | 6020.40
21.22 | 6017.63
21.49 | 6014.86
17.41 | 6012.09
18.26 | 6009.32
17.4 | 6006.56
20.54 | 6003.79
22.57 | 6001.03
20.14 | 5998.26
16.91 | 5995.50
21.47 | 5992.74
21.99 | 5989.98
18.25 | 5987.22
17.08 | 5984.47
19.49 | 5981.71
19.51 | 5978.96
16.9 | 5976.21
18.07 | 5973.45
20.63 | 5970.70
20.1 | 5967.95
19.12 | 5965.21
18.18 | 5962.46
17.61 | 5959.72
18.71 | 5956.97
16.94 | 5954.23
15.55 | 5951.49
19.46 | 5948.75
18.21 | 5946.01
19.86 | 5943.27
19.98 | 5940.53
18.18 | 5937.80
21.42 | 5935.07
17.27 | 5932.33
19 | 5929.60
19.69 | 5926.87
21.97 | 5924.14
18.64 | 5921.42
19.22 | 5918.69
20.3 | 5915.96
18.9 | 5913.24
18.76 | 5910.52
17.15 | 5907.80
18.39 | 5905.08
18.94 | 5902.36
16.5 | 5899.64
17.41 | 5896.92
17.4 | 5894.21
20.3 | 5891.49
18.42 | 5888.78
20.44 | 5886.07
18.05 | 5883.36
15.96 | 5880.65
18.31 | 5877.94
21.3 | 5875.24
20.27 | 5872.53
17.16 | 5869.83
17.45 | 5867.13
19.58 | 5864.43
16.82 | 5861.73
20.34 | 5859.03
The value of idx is 0.0813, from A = 18.4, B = 18.4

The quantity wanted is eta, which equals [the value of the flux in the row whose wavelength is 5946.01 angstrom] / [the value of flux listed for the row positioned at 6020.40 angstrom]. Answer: 1.1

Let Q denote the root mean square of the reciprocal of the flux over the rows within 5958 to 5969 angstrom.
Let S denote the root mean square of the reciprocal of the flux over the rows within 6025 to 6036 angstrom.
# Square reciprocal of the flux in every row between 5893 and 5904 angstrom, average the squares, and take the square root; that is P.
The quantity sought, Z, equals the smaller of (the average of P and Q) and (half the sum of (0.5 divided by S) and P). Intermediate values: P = 0.0571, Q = 0.054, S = 0.058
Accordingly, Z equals 0.0553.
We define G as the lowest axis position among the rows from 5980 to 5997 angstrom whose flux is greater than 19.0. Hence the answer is 5981.71 angstrom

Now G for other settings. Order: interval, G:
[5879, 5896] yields 5886.07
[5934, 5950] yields 5935.07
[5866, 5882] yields 5872.53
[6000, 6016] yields 6001.03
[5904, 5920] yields 5915.96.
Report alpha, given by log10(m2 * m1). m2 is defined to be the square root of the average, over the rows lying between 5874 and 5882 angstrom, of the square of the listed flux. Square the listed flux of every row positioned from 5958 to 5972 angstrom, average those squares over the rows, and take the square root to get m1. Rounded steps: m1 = 19.2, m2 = 18.7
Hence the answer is 2.55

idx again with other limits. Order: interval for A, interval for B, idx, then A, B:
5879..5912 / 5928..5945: 0.0778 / 18.1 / 19.3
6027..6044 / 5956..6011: 0.0783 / 17.2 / 19.1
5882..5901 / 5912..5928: 0.0758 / 18.4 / 19.8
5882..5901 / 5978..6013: 0.0777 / 18.4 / 19.3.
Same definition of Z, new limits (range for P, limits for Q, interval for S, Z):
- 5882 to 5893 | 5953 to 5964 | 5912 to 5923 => 0.0541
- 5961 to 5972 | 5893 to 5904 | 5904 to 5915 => 0.0543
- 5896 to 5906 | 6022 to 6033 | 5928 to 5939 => 0.0582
